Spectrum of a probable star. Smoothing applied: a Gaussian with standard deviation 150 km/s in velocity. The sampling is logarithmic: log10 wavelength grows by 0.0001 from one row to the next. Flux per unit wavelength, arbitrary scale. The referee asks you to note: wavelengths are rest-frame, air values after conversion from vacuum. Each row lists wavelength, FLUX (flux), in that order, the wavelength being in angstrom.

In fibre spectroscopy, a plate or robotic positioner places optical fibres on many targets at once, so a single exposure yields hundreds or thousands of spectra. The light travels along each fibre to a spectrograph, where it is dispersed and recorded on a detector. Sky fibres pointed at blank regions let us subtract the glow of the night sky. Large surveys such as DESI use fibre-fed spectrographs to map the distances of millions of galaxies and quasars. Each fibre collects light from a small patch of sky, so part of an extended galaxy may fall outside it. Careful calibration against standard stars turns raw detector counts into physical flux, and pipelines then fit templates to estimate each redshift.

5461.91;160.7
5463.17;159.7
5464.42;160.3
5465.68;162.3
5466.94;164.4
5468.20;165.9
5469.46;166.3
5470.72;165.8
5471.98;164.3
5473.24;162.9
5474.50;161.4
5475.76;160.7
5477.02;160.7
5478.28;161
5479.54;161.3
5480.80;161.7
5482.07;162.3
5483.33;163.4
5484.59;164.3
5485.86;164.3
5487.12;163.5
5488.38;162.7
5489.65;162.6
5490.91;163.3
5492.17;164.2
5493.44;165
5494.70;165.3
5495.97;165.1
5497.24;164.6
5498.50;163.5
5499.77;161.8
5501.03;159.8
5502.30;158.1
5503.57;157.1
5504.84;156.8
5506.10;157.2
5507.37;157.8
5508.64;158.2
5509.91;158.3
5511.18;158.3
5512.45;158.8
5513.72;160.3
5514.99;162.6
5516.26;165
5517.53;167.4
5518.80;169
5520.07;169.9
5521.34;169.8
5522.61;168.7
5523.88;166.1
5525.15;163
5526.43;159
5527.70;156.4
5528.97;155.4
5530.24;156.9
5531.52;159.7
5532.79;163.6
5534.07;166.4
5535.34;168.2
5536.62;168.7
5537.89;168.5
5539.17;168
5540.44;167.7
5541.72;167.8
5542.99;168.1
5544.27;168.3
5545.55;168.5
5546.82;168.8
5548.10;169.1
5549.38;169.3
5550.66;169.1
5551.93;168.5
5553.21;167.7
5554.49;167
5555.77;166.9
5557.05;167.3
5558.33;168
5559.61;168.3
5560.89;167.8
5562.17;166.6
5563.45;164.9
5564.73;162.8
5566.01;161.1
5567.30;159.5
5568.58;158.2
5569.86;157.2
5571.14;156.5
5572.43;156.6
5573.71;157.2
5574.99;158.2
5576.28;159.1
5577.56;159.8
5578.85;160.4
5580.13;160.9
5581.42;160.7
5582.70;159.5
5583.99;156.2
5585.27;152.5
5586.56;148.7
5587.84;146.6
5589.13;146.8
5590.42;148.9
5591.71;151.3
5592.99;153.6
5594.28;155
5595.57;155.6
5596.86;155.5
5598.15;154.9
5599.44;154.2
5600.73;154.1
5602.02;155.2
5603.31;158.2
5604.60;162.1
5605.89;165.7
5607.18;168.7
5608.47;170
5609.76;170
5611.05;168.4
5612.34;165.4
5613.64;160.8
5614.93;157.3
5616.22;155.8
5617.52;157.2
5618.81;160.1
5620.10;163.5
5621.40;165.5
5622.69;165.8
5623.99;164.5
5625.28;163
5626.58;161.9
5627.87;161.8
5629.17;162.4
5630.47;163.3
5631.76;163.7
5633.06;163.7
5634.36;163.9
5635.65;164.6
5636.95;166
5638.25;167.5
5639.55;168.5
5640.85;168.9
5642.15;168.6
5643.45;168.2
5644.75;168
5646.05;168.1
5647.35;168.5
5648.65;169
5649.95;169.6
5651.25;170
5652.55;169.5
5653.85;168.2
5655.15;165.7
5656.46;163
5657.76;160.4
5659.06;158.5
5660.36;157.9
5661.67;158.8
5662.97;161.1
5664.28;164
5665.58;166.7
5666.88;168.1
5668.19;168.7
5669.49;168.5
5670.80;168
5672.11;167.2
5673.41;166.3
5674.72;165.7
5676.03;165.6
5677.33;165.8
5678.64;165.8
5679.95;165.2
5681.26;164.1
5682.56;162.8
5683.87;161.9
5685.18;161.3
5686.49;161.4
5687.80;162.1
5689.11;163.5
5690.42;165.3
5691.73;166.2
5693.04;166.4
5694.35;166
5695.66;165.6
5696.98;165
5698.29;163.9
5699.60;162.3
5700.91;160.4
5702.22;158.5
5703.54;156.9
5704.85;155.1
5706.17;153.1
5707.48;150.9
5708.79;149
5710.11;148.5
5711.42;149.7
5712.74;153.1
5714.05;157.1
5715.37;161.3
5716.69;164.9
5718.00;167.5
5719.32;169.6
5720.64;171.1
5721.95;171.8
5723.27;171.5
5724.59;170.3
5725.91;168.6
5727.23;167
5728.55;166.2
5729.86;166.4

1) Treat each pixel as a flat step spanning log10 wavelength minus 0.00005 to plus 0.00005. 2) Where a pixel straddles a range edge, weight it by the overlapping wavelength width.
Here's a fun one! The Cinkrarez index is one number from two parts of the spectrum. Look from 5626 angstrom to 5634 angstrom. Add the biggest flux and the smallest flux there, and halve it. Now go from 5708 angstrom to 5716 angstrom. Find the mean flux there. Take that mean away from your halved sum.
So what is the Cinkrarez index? 10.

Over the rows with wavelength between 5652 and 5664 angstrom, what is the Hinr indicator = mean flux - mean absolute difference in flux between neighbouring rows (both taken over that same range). 161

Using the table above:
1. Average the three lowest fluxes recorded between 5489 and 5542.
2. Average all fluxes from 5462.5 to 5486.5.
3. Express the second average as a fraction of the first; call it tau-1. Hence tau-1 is 1.04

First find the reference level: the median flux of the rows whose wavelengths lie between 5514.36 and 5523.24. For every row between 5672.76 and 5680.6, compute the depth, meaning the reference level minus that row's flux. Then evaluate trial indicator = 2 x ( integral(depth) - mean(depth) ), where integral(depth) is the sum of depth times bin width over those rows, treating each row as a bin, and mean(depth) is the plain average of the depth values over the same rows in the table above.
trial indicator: 41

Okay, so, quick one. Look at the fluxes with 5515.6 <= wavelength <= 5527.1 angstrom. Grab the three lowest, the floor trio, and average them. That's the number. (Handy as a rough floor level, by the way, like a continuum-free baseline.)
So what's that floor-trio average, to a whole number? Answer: 162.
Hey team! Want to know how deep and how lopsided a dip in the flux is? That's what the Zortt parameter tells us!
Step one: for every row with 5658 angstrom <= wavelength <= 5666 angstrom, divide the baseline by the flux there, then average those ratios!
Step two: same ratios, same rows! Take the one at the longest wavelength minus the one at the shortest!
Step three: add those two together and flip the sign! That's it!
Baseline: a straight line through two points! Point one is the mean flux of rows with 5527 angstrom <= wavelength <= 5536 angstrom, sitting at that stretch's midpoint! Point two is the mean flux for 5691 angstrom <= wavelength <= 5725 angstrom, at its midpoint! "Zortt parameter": -0.95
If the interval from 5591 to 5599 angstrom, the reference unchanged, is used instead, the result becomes -1.02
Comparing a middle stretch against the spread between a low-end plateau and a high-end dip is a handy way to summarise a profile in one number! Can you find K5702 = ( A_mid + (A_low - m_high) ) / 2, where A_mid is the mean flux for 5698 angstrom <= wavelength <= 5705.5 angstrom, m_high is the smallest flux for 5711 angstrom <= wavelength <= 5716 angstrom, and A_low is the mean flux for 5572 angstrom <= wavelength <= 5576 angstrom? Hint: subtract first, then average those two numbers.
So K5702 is 83.6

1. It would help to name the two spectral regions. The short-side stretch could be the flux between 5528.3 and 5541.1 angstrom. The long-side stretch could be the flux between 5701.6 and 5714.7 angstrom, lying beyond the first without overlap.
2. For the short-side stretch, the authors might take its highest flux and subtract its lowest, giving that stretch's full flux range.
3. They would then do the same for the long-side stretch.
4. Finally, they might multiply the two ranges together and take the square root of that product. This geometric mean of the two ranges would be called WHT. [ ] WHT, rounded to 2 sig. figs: 12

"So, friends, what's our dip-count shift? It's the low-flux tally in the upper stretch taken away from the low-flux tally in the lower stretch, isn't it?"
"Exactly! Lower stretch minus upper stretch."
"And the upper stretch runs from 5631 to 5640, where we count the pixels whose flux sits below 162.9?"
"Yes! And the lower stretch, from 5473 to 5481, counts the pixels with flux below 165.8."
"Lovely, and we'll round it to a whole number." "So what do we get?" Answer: 7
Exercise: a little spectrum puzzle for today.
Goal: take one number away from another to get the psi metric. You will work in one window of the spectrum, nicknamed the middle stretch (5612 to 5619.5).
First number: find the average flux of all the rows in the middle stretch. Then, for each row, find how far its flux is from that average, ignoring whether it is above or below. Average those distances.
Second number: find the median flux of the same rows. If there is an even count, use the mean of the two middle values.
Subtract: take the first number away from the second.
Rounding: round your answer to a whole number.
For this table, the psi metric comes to 156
